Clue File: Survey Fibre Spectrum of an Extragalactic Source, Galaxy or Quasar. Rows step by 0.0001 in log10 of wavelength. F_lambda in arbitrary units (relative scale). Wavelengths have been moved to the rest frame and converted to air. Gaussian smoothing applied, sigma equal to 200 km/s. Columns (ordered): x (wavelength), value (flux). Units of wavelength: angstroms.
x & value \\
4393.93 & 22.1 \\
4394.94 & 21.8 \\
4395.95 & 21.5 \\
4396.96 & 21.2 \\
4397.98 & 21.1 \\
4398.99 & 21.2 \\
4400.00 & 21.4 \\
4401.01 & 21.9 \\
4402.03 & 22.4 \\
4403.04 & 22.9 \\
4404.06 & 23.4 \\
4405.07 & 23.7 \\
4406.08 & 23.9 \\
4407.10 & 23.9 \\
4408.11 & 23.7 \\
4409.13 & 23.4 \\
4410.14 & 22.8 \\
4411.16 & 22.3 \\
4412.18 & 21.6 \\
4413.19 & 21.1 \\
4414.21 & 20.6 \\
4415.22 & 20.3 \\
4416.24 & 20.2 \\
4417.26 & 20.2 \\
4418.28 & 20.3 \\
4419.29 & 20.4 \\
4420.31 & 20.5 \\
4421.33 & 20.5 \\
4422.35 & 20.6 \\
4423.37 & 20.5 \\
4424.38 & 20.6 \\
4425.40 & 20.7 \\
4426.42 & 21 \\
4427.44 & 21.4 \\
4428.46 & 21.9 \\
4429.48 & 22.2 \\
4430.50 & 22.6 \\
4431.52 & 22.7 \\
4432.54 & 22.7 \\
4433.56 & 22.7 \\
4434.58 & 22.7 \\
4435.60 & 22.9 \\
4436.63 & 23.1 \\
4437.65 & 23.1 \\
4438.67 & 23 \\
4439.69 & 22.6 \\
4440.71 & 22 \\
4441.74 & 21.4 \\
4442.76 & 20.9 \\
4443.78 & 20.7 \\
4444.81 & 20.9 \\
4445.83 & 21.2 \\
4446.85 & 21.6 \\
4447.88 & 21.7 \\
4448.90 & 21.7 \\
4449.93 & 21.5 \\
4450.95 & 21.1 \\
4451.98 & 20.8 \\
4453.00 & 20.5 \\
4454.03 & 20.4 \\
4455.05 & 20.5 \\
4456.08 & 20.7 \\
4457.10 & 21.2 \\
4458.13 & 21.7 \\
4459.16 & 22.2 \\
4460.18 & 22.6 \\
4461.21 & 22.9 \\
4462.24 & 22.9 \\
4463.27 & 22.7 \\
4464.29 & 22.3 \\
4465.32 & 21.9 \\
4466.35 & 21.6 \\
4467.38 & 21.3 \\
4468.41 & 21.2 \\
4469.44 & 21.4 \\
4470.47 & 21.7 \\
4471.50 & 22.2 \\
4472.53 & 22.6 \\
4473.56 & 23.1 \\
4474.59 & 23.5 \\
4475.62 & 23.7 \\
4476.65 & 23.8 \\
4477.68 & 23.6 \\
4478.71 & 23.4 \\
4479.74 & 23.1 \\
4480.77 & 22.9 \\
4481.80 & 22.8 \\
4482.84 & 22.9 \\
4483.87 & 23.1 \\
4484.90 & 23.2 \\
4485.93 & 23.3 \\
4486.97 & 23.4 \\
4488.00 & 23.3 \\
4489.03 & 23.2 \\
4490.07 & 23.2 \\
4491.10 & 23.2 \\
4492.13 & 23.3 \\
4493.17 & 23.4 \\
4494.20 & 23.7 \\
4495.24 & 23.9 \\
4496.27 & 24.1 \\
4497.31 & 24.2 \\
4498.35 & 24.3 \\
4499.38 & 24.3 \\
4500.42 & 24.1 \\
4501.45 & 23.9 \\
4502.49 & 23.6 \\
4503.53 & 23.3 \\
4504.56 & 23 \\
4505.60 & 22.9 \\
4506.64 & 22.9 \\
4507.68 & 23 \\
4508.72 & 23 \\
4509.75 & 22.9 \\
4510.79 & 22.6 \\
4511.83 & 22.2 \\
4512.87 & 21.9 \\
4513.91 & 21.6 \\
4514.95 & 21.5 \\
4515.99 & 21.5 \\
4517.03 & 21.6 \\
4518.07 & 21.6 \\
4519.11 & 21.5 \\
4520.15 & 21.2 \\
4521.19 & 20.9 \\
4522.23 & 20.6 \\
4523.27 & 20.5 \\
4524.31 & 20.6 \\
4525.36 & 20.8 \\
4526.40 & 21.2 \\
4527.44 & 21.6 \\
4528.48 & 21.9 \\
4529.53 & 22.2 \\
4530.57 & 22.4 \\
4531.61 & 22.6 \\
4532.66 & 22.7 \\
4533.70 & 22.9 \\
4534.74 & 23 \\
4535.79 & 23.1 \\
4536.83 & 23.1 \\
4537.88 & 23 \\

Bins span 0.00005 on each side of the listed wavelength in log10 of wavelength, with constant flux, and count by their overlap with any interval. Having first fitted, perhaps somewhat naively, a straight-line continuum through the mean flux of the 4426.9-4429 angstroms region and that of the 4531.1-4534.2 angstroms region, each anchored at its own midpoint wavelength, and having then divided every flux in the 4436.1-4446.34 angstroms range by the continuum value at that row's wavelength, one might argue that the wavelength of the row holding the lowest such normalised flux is 4443.78 angstroms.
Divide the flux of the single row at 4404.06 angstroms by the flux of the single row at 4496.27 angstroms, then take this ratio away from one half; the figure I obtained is -0.471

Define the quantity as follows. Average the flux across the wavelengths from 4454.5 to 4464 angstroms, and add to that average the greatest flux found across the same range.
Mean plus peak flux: 45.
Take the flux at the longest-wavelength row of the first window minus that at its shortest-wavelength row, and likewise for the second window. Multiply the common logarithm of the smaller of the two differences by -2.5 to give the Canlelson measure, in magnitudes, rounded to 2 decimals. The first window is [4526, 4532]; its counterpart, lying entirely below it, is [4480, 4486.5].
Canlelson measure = 0.99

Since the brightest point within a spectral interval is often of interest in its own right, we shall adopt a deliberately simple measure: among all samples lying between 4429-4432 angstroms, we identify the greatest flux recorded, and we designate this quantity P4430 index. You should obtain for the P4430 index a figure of 22.7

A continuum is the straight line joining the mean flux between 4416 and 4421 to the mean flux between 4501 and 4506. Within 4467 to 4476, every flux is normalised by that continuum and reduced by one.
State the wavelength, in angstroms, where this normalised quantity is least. 4468.41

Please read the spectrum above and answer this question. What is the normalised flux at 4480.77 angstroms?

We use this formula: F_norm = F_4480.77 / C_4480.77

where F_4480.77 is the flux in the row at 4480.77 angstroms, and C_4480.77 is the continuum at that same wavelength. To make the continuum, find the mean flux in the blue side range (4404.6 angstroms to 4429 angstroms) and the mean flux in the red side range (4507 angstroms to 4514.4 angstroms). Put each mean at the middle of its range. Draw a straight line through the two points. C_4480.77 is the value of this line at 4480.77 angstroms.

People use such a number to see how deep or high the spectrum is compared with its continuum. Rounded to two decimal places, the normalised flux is 1.03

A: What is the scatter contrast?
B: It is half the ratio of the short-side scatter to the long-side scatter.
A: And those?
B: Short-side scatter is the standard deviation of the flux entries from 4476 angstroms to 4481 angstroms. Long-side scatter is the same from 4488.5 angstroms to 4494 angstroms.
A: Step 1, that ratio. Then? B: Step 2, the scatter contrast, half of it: 2.04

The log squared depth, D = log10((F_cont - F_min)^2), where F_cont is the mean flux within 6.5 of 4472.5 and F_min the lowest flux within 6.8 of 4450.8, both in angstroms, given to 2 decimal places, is 0.66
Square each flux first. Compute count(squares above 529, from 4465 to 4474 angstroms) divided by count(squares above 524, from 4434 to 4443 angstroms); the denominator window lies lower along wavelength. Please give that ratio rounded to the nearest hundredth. 0.25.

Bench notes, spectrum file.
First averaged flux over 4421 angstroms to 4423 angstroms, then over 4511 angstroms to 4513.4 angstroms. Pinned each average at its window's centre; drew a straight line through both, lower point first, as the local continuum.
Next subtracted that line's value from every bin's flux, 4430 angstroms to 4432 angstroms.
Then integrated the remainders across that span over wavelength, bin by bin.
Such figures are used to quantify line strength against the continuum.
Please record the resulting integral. 4.0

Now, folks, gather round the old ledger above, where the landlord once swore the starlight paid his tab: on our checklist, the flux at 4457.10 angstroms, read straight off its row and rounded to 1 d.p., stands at 21.2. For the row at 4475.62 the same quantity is 23.7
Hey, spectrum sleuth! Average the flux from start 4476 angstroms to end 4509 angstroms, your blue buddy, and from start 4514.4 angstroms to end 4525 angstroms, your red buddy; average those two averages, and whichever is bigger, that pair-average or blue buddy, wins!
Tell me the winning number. 23.4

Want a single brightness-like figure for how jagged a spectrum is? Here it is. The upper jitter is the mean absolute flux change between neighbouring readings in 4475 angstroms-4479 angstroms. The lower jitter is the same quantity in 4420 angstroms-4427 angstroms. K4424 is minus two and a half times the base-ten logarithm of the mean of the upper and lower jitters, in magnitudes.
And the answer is 2.1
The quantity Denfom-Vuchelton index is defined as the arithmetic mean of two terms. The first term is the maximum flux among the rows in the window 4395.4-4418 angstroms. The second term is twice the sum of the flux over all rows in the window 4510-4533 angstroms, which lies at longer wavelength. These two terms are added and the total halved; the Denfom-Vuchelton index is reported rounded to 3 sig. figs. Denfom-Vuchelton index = 487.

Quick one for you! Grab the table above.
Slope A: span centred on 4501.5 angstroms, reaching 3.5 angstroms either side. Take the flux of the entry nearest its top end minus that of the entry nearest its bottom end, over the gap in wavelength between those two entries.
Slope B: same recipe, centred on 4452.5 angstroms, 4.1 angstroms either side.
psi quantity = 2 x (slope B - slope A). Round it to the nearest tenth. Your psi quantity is 0.1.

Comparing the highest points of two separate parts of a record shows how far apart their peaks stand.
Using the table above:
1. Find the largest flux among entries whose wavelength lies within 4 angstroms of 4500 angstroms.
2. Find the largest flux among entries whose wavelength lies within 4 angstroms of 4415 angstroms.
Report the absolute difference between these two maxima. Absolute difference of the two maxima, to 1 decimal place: 2.0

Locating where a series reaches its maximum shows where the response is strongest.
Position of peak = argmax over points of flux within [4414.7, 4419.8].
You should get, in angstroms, 4419.29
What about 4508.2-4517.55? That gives 4508.72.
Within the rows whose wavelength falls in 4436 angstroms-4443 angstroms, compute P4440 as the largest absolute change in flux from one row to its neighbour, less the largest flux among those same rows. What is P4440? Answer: -22.5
